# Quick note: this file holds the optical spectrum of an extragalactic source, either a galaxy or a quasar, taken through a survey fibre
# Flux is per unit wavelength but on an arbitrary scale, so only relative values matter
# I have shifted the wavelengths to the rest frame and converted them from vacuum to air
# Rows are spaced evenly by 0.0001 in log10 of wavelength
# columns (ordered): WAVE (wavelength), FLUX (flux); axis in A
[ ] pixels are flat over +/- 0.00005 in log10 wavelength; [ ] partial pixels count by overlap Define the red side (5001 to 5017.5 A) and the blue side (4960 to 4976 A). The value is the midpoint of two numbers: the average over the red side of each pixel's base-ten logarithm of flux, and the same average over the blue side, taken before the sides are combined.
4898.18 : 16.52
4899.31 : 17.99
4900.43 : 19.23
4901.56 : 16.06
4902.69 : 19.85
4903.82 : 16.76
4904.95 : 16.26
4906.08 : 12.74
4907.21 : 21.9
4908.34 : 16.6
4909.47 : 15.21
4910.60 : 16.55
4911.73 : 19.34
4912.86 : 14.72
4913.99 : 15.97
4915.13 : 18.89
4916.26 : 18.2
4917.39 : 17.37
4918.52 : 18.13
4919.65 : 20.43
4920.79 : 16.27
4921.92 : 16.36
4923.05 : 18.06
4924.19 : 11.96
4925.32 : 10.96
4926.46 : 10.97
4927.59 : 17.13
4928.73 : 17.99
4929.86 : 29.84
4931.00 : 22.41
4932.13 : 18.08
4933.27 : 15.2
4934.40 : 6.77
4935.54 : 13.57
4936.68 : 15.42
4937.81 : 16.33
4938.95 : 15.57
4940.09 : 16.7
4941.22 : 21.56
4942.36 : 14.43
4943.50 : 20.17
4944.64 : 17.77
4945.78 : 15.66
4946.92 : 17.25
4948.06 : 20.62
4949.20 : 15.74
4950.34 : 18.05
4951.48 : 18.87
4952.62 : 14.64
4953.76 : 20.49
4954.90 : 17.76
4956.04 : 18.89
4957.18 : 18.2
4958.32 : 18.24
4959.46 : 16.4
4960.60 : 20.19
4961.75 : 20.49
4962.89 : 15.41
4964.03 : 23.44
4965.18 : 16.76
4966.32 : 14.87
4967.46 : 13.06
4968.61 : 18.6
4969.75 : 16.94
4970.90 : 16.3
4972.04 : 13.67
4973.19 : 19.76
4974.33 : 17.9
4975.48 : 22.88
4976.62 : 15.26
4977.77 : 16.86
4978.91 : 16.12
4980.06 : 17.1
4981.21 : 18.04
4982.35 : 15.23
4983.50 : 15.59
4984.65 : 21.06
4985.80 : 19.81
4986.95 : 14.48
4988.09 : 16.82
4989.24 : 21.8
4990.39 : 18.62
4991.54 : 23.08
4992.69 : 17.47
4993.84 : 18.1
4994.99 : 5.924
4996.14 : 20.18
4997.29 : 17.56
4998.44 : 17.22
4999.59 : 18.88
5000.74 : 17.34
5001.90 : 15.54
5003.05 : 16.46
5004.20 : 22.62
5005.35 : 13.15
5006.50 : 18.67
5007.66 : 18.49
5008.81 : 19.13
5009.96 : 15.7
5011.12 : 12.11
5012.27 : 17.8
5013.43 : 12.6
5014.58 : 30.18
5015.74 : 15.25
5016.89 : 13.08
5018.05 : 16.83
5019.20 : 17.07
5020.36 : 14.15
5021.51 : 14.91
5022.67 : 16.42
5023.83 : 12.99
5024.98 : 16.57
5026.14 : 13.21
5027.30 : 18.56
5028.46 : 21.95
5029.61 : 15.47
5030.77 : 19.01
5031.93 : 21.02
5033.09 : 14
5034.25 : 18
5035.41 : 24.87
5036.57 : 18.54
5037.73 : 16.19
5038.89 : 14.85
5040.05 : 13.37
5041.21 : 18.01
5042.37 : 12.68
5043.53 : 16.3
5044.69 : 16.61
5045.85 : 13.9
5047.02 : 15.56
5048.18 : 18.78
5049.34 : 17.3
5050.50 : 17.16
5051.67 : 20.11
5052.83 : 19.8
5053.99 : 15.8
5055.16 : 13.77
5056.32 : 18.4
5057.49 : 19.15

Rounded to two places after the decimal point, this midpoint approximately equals 1.23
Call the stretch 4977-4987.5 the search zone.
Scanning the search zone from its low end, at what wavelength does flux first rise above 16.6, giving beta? 4977.77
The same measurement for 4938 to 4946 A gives 4940.09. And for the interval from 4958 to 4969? 4958.32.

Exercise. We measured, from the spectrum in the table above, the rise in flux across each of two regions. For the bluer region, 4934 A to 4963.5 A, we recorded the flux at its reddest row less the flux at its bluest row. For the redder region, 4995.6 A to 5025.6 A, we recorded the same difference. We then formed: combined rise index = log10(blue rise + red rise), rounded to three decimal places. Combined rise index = 0.702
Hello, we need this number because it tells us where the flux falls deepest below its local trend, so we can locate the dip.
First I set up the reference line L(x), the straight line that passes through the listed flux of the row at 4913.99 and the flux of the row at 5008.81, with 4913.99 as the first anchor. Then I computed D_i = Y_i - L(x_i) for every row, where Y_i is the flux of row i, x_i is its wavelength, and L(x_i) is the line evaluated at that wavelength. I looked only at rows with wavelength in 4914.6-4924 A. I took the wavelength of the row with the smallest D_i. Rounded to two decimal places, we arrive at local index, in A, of 4920.79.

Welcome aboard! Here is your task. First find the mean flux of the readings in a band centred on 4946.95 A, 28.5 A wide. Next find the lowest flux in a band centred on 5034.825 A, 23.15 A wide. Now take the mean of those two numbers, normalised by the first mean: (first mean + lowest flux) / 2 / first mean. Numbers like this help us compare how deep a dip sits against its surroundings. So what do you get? 0.87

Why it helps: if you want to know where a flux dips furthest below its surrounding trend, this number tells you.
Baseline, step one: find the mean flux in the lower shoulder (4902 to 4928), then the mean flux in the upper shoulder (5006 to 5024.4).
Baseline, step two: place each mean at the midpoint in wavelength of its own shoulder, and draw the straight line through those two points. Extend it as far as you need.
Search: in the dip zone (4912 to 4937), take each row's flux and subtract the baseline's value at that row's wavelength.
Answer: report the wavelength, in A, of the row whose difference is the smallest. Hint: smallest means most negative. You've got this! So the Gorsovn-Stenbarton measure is 4934.40 A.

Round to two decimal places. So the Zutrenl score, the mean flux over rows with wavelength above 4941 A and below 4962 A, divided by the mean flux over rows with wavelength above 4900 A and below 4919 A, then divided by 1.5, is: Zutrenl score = 0.70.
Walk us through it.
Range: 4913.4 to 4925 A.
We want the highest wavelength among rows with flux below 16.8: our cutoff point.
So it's 4924.19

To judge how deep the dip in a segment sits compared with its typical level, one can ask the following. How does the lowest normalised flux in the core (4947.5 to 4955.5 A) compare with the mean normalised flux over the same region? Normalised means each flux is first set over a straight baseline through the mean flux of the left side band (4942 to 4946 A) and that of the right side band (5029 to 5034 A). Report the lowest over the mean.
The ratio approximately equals 0.812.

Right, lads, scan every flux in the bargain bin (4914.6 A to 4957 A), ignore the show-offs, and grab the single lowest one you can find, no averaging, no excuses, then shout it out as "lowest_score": 6.77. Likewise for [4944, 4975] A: 13.06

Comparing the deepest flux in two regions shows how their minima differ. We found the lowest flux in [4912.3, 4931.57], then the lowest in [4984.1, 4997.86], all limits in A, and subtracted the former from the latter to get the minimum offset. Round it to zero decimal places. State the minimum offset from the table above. -5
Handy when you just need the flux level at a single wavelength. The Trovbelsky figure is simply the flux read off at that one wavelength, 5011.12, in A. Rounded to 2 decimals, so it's 12.11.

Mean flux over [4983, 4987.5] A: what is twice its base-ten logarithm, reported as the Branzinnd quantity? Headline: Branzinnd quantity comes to 2.50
